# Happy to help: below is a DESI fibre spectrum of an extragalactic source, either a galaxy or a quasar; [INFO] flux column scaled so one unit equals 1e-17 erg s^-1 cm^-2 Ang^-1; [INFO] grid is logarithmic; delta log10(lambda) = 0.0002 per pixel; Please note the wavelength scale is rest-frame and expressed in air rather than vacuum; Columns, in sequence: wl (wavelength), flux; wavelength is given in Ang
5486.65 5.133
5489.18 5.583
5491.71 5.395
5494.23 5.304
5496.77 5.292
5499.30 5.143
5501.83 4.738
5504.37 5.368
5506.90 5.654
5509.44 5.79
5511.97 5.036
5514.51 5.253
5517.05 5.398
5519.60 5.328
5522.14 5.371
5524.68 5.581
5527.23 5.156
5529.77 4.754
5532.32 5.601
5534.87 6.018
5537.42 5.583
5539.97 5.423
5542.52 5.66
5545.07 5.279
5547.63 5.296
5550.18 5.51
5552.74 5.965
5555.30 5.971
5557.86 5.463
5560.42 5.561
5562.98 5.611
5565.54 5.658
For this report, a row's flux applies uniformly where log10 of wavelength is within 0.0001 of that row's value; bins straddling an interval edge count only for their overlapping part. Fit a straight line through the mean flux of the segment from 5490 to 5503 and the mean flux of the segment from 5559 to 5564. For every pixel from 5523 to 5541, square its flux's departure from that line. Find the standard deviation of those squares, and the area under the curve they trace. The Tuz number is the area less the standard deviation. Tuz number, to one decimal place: 2.2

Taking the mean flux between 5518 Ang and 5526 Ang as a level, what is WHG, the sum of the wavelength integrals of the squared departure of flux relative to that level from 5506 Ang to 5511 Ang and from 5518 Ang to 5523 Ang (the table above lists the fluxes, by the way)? 0.5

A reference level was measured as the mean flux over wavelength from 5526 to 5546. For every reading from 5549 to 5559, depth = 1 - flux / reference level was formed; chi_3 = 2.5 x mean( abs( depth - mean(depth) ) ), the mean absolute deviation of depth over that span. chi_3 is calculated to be 0.111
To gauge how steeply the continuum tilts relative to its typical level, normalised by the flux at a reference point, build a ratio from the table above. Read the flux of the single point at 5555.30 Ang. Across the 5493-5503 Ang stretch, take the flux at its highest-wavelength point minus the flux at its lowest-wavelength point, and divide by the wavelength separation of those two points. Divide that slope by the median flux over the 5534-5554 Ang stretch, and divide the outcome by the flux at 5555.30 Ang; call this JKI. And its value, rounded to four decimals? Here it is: -0.0022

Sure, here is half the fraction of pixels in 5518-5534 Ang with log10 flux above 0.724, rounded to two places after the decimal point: 0.33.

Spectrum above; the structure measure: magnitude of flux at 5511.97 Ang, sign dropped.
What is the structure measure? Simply 5.04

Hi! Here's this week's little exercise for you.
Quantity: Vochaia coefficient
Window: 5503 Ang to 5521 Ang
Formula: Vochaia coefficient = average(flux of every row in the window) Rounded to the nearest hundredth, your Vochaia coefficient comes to 5.40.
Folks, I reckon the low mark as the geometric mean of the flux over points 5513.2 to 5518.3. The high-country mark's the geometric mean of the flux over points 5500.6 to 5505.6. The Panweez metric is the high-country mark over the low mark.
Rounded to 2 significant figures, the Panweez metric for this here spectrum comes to 0.95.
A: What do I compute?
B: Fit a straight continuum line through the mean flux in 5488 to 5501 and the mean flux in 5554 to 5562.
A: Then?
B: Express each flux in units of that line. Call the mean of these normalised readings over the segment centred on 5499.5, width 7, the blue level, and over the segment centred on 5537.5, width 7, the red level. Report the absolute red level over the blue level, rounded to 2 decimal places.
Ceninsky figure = 1.08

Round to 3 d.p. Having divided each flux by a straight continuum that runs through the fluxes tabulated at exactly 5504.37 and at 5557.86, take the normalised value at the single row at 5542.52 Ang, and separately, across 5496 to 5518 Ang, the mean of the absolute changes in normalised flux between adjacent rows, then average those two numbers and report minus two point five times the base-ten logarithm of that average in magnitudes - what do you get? 0.645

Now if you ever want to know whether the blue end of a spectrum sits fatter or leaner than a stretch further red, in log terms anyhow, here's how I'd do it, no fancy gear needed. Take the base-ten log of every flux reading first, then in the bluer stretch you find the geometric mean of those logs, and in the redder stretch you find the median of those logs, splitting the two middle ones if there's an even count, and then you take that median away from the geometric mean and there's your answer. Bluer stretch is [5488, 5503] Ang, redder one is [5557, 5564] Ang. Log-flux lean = -0.027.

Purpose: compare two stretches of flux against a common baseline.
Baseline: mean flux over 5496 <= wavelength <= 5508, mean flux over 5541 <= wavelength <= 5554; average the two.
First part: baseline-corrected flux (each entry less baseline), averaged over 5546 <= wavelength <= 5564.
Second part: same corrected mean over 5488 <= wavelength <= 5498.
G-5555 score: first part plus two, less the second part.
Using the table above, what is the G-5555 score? 2.23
